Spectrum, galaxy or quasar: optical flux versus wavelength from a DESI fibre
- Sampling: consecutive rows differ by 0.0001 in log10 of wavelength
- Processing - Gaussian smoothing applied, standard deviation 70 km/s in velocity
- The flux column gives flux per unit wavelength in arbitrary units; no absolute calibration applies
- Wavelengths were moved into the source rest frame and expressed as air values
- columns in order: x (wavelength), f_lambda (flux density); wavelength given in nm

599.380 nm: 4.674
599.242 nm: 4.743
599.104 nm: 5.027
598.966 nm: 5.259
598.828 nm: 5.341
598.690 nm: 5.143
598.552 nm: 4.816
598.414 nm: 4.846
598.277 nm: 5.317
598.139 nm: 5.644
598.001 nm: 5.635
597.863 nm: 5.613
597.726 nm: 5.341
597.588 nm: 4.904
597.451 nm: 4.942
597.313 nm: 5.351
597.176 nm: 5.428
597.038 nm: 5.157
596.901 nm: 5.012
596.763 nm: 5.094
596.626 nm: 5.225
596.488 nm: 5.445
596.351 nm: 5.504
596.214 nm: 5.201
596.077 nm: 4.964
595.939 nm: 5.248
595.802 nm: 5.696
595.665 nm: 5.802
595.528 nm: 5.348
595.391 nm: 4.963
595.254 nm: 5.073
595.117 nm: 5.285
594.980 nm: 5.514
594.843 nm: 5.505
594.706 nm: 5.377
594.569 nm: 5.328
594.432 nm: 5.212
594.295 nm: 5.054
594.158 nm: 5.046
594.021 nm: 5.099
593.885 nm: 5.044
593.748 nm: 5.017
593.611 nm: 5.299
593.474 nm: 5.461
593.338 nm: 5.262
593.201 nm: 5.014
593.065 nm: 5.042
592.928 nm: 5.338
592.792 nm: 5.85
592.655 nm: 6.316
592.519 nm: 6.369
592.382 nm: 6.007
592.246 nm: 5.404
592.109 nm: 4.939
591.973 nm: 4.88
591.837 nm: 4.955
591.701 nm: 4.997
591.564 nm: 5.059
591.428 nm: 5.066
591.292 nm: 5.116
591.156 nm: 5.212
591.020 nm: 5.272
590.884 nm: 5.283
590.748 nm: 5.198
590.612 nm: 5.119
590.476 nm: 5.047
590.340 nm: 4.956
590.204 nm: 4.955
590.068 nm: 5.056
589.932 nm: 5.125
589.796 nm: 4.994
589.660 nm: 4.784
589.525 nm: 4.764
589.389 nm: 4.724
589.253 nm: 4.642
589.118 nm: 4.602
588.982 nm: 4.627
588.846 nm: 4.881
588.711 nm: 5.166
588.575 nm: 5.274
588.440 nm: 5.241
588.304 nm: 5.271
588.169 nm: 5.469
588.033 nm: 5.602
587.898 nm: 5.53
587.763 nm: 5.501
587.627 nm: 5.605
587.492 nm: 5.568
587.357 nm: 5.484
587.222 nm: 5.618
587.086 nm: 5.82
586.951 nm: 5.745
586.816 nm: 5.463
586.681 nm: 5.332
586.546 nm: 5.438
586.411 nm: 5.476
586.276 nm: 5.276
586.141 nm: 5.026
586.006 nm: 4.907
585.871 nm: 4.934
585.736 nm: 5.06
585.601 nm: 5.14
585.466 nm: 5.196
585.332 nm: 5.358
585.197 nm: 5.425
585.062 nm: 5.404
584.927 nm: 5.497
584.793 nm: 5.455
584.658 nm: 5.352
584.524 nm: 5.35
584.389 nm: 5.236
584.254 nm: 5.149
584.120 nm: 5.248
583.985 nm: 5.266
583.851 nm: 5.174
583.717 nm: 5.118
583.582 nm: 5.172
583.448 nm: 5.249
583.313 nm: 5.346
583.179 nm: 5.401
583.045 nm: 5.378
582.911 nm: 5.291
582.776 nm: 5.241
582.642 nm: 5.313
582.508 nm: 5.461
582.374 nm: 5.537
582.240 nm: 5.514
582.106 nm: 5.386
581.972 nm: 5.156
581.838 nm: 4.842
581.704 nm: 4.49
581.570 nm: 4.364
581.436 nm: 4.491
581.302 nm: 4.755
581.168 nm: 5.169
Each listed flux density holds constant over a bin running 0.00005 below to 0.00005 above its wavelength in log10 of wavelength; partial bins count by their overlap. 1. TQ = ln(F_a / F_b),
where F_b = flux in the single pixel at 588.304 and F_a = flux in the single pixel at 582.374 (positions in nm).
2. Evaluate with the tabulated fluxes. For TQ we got 0.05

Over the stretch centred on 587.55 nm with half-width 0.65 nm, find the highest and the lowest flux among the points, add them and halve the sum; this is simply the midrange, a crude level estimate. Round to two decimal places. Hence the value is 5.64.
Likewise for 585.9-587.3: 5.36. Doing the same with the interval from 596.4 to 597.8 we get 5.17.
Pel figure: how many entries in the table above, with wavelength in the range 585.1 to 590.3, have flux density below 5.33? 22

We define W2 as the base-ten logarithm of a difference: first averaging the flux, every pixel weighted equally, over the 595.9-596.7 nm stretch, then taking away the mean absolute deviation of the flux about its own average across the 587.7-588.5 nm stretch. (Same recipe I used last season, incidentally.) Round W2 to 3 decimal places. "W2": 0.711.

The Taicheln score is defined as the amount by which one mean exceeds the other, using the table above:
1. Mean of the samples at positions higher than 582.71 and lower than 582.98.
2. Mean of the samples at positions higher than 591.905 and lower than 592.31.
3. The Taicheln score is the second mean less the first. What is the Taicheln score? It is -0.19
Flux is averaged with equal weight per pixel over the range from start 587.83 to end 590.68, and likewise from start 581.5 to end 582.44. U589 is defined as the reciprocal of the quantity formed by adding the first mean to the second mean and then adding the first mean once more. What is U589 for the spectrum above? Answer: 0.0661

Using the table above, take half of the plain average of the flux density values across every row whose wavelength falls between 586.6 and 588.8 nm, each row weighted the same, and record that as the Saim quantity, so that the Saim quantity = 2.74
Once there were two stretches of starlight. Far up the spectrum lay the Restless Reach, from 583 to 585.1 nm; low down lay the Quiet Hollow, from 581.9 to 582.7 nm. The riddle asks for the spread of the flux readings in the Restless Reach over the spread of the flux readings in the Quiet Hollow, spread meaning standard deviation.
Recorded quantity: 0.8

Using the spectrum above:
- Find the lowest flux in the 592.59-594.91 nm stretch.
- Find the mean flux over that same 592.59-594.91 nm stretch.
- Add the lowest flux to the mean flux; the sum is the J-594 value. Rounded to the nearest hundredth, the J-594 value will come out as 10.32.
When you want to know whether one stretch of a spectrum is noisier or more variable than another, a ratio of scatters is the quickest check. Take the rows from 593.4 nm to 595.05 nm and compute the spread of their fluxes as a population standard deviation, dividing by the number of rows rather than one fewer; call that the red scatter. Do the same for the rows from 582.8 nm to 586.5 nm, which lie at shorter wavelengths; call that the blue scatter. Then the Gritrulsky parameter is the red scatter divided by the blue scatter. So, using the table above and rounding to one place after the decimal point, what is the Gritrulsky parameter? 1.2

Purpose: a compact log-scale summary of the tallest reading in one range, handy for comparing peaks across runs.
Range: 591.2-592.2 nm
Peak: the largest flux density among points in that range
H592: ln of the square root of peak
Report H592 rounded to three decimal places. 0.816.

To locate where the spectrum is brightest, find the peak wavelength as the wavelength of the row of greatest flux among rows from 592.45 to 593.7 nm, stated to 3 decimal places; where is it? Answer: 592.519 nm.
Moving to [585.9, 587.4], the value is 587.086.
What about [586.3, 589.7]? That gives 587.086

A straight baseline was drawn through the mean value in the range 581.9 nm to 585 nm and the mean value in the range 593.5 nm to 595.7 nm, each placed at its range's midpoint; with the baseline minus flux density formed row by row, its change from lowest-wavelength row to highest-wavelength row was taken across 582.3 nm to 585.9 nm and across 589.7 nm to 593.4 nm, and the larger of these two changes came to 0.58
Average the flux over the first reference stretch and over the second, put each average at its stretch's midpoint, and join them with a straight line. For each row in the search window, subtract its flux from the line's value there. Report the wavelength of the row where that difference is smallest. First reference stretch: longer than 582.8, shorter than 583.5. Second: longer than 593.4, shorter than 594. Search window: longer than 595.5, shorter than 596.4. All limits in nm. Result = 595.665 nm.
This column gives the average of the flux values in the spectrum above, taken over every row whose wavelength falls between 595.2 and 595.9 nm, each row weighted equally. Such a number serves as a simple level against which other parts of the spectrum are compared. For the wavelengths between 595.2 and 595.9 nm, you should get 5.38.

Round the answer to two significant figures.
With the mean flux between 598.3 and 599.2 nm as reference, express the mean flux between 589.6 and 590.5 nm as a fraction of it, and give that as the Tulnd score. 0.98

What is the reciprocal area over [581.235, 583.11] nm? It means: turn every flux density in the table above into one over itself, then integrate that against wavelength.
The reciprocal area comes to 0.371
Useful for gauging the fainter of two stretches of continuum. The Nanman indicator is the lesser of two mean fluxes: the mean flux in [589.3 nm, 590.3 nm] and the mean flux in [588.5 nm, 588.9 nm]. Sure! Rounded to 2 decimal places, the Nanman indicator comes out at 4.91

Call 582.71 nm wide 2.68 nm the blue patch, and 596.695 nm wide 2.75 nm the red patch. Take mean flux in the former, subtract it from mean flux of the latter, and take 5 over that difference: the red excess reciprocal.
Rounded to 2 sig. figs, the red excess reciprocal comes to 37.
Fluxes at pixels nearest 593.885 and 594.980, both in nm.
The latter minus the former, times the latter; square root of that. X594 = 1.6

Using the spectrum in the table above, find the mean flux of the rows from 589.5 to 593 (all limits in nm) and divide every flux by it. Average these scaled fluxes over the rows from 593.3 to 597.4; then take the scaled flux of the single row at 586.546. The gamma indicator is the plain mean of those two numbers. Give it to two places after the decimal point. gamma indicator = 1.02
